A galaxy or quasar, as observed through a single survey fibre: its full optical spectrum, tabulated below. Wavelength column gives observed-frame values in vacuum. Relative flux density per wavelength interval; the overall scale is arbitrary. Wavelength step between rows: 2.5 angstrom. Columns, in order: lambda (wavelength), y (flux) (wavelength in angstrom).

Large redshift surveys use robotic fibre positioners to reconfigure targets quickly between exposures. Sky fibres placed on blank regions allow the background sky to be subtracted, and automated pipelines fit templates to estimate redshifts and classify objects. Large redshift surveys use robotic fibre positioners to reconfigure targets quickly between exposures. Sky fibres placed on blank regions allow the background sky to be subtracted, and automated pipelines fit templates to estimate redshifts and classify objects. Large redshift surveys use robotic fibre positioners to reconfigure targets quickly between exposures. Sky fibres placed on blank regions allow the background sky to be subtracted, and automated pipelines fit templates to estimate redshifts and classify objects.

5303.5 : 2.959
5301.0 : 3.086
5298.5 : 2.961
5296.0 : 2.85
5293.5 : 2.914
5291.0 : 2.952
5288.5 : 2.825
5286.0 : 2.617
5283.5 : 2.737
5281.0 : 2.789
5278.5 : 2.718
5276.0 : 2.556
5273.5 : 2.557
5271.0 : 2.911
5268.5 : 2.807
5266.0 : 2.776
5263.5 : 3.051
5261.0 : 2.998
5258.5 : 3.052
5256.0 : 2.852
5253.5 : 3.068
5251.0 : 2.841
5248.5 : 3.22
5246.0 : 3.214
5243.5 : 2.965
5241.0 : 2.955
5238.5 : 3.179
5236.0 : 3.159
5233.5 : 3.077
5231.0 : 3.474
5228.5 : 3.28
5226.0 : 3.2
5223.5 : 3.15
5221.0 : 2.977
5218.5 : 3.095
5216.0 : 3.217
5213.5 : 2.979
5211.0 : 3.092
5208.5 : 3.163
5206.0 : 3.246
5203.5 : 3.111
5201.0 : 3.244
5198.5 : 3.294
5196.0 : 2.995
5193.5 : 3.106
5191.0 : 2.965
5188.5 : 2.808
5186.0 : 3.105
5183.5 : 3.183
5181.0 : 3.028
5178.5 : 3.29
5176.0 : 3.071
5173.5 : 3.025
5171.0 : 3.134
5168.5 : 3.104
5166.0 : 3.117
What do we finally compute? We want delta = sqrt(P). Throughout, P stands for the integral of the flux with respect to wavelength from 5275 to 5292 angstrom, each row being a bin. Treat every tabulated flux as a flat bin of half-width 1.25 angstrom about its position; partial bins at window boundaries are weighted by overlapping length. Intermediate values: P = 47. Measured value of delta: 6.83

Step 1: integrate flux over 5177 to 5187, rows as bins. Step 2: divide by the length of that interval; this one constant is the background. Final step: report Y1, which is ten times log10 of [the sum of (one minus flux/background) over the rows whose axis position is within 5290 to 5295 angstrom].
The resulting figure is -8.6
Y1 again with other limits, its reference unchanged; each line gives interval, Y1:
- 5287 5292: -7.8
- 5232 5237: -16.8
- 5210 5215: -11.4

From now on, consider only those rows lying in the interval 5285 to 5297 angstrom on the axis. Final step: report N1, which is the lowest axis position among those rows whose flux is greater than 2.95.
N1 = 5291.0 angstrom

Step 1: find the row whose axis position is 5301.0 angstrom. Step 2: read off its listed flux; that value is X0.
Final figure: 3.086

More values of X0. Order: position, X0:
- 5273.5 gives 2.557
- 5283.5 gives 2.737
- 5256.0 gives 2.852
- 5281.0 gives 2.789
